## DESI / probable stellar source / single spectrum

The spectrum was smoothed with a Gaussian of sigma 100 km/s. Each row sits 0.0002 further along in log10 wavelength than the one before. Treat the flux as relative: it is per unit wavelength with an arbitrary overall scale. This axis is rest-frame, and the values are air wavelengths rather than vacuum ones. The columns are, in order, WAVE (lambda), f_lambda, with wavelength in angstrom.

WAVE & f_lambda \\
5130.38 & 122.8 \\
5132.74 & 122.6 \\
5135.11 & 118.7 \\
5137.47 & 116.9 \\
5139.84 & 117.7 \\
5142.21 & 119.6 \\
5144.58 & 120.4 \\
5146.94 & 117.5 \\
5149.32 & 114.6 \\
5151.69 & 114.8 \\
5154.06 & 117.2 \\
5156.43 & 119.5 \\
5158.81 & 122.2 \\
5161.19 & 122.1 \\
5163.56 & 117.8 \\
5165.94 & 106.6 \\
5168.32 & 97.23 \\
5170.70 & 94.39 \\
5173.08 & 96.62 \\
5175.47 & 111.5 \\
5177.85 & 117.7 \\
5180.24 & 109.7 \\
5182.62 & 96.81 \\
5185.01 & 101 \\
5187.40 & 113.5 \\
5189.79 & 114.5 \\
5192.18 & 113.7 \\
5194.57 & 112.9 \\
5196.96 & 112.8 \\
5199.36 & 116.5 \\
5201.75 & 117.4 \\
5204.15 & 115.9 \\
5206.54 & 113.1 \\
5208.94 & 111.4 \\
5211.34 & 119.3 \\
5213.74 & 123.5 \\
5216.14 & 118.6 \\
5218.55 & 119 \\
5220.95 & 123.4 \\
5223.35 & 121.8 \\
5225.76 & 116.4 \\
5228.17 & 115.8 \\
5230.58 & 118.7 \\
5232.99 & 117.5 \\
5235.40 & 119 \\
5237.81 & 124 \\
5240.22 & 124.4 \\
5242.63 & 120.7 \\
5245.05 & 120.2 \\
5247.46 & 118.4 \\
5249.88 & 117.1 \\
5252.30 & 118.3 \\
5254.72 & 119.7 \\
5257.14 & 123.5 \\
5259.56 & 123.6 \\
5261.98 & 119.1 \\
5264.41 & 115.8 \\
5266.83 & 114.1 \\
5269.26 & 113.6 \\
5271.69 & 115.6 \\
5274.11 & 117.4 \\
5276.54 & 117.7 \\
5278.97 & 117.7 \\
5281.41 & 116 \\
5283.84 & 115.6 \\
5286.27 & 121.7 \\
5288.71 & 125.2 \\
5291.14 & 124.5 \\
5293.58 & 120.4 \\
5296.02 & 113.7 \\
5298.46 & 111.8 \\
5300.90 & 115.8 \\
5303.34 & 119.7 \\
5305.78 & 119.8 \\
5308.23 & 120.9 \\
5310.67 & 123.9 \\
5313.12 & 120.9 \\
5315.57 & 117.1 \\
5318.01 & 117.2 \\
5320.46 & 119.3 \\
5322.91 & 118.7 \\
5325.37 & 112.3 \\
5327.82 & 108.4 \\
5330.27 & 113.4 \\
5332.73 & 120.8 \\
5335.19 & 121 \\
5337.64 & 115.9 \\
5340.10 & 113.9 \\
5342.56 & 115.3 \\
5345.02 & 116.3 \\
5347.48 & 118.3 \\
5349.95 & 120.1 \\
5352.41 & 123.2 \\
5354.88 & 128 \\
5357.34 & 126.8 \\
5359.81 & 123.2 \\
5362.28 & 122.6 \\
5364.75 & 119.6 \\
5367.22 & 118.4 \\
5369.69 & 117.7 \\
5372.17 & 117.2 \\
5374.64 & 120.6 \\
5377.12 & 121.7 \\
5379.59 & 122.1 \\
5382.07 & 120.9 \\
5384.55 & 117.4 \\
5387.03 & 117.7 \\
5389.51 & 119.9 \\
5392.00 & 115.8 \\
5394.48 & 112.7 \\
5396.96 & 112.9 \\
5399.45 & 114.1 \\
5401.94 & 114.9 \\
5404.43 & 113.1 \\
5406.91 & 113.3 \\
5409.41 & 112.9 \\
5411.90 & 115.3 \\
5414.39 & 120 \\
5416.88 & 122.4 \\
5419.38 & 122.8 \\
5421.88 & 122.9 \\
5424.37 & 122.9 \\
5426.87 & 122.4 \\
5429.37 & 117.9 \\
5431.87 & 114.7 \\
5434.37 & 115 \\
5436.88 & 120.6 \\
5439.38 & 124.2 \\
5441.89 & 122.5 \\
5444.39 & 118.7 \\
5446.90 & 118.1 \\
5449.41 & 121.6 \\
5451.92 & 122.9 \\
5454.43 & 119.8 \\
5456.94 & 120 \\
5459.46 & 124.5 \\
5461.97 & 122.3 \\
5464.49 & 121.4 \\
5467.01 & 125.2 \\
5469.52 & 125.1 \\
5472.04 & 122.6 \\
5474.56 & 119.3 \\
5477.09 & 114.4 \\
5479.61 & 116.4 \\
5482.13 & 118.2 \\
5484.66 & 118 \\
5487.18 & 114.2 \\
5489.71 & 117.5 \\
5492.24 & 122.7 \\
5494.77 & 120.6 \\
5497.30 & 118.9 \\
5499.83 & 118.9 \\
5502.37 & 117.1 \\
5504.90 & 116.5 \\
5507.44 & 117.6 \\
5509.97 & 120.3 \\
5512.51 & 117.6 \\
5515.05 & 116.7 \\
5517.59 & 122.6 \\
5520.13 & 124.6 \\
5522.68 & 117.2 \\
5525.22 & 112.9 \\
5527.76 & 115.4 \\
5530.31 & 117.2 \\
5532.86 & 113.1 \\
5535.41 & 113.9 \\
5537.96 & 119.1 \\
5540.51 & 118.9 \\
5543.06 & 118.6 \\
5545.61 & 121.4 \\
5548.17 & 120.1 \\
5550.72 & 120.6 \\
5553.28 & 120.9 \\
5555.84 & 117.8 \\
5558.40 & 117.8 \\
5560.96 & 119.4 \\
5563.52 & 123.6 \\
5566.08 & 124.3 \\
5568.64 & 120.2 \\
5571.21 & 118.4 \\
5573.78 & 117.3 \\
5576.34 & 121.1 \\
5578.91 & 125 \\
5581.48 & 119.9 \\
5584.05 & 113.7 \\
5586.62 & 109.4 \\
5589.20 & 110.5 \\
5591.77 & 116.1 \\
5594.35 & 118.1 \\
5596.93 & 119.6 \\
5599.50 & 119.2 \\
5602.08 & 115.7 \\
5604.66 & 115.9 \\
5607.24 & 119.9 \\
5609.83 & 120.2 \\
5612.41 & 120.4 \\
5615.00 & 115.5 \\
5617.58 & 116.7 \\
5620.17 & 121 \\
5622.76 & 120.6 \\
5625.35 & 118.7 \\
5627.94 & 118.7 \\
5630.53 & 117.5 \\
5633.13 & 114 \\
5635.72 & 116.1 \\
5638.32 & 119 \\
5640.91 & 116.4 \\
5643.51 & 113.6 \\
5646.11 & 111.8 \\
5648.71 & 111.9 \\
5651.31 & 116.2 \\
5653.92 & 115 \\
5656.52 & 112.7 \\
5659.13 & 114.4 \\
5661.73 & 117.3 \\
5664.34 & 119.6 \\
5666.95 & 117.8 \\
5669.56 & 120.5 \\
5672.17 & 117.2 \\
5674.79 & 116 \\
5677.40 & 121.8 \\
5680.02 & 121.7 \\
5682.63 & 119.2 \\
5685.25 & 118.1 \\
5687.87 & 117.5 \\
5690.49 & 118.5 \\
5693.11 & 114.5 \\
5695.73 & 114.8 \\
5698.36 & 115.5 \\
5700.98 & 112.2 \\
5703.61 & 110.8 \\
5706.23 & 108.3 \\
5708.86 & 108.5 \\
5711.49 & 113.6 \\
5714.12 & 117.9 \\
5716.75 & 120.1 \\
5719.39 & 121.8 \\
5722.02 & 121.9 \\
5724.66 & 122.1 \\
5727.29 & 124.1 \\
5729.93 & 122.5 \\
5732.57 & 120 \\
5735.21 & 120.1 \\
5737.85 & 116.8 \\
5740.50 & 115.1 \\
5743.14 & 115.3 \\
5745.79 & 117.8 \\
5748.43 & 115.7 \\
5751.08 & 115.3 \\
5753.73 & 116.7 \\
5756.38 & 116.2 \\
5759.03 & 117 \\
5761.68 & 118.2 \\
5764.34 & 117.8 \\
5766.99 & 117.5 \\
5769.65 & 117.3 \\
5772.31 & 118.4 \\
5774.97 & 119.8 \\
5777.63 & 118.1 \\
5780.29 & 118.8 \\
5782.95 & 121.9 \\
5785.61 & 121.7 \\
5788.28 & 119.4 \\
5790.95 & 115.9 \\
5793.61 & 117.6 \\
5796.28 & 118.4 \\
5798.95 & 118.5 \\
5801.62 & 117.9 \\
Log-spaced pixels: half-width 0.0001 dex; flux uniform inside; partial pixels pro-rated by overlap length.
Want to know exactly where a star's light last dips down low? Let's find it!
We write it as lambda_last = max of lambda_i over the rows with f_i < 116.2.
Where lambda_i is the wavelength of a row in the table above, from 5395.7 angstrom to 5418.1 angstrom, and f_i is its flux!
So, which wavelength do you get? 5411.90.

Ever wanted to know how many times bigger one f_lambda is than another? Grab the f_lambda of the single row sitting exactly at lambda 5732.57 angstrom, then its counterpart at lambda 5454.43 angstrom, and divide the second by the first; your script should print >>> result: 1.00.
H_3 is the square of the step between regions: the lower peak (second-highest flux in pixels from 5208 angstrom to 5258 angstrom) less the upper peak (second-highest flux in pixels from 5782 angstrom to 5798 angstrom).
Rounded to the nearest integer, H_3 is 5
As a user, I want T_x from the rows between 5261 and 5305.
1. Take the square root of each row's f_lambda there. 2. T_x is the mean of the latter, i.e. 10.8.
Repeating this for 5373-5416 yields 10.8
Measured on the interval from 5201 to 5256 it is 10.9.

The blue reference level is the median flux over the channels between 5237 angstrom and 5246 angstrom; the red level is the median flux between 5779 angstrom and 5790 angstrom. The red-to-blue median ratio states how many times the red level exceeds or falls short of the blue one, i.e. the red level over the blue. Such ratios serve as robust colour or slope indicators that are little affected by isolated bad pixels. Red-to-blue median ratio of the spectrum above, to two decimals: 0.99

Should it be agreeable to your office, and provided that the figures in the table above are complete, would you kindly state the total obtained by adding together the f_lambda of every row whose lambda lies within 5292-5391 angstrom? 4752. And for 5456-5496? 1922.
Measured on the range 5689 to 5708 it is 795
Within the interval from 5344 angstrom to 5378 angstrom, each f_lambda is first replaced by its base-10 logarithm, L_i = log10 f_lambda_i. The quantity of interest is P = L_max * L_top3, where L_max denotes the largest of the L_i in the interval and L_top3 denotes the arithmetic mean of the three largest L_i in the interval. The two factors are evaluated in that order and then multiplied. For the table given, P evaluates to 4.43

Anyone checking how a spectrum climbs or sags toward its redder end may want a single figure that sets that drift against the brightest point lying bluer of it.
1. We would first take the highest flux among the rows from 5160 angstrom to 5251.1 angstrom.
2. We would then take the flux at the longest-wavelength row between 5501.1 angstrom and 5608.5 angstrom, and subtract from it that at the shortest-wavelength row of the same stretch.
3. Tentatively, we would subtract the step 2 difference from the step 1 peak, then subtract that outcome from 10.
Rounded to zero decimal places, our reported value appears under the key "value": -112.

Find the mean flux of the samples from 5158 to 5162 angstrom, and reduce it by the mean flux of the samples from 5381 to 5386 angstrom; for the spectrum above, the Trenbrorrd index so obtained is 3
